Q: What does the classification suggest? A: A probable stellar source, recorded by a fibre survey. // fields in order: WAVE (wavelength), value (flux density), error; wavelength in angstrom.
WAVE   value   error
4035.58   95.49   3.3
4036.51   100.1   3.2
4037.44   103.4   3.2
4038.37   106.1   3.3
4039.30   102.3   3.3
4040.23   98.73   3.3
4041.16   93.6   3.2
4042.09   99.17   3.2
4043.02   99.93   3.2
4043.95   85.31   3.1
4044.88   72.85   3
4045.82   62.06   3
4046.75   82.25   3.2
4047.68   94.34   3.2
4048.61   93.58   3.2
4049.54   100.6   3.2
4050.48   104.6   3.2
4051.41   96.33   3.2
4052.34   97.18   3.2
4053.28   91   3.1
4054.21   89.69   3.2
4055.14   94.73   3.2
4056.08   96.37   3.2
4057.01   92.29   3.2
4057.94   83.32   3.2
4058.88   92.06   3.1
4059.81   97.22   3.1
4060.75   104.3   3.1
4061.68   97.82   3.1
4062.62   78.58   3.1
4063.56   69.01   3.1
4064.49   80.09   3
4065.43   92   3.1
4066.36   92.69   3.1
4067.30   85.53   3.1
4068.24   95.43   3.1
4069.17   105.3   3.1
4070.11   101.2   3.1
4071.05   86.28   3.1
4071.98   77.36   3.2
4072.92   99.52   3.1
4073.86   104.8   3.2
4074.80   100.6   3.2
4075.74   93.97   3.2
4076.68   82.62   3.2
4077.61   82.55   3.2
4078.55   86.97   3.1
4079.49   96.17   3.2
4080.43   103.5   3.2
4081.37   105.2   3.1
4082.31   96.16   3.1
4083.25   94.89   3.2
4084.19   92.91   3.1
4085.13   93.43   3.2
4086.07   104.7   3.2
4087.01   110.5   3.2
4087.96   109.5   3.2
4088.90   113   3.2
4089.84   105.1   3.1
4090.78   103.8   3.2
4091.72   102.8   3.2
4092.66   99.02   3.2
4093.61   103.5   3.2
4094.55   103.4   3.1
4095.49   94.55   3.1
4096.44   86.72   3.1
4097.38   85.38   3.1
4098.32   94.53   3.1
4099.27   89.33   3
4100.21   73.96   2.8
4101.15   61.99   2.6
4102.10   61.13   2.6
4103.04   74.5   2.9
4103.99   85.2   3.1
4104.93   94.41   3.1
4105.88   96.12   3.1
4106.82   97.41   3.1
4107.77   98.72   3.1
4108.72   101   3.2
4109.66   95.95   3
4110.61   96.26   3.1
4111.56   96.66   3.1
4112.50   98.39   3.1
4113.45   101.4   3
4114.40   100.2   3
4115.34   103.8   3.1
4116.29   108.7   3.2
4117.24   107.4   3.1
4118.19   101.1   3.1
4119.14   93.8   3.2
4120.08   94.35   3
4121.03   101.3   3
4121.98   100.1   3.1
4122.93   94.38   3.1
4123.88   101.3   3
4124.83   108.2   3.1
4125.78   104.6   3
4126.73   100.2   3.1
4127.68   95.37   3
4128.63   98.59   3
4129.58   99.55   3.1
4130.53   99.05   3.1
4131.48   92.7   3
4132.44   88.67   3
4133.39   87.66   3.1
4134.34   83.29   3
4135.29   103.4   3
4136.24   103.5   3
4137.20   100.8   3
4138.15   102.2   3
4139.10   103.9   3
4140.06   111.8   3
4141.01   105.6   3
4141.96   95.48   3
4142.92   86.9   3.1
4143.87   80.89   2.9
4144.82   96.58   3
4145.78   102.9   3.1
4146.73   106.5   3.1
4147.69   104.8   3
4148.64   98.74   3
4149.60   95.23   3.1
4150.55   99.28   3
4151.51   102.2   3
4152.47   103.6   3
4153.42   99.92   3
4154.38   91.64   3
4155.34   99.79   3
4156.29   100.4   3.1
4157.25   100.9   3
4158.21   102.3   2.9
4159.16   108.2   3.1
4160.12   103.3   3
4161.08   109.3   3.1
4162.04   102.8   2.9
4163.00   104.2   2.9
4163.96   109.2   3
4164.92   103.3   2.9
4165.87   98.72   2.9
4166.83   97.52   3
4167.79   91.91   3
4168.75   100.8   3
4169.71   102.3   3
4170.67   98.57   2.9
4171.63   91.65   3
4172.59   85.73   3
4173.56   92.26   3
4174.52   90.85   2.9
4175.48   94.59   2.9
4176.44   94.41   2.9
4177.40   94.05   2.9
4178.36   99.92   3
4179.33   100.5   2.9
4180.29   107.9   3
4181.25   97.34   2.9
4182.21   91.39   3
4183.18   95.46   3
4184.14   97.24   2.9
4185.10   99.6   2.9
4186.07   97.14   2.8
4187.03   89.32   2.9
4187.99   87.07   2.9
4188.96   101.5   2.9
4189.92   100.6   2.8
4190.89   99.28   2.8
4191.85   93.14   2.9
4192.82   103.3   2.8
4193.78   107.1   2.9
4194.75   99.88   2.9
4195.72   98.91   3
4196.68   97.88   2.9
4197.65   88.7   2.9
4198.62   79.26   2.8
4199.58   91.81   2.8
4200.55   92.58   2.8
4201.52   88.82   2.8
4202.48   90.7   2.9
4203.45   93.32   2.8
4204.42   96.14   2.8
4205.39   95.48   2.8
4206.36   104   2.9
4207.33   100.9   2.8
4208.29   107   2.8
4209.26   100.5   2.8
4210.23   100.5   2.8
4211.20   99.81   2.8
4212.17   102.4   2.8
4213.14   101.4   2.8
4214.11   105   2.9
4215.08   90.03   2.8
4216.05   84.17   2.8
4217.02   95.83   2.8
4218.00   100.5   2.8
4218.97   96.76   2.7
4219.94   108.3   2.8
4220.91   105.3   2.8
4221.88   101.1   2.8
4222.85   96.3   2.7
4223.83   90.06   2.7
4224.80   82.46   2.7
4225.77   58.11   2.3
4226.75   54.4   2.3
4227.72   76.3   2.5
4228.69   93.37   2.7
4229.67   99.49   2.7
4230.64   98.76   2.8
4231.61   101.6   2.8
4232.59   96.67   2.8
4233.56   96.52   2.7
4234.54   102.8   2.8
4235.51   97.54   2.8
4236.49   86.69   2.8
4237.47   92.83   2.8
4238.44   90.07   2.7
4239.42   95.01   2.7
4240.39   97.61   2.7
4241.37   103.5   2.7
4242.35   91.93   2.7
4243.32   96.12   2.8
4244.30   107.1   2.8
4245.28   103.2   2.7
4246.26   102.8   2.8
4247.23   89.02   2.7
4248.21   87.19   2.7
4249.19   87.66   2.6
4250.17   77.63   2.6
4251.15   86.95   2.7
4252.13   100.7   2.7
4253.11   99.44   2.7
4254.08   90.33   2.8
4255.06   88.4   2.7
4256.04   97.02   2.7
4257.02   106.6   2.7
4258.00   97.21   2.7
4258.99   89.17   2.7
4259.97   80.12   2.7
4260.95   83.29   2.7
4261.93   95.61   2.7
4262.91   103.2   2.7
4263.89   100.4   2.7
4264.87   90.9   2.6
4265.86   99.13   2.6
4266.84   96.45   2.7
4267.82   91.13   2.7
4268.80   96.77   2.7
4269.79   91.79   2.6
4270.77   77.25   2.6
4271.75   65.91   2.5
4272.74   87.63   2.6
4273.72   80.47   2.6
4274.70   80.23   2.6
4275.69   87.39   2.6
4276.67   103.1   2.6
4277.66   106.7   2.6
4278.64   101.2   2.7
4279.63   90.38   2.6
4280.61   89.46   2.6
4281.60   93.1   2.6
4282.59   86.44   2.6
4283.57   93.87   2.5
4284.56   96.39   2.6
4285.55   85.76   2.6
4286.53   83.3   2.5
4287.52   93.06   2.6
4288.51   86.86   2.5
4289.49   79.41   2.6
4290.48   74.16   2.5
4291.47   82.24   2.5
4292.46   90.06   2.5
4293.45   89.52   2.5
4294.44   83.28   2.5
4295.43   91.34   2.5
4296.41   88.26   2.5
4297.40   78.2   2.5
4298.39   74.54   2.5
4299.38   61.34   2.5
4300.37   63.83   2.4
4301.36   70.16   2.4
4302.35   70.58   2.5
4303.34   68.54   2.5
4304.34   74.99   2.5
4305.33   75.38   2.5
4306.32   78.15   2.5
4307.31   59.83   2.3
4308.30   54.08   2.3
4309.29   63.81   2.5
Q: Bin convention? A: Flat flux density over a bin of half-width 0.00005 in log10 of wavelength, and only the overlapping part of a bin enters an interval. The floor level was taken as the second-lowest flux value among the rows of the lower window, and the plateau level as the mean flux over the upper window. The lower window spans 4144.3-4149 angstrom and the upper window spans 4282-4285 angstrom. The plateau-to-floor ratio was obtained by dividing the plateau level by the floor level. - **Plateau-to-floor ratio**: 0.93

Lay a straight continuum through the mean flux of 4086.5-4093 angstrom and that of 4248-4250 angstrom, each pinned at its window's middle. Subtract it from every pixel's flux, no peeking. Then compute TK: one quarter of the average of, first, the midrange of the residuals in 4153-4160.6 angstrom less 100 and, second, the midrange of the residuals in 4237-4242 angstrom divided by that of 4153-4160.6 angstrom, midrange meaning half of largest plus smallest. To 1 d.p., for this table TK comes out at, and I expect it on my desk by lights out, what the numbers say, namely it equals -11.7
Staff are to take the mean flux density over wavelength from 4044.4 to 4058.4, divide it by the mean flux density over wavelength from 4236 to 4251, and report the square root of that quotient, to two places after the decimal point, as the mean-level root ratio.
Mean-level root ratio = 0.98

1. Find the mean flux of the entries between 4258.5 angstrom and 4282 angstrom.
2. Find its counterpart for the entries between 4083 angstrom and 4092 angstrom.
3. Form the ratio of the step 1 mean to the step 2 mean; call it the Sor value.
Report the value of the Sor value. 0.88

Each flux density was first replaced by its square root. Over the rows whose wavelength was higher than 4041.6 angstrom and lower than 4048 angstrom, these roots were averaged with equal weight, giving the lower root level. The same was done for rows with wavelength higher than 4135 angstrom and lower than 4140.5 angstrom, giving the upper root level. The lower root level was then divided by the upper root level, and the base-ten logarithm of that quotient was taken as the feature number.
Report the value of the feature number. -0.045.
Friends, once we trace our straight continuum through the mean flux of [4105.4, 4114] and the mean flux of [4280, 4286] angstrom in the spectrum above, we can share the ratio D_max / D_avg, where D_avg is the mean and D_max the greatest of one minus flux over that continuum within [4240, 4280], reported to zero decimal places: -23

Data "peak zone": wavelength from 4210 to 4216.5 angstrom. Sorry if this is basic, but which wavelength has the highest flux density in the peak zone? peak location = 4214.11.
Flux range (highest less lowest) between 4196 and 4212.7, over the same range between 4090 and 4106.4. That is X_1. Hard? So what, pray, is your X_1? 0.65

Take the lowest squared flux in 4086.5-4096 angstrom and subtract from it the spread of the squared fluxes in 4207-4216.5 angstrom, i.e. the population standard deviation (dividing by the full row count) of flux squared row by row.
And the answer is 7696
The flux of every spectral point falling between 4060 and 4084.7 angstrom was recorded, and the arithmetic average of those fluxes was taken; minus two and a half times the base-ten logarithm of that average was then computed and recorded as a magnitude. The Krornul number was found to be -4.92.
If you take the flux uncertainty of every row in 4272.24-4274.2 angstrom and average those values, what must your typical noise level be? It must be 2.6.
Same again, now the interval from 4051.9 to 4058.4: 3.2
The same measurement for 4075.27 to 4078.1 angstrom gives 3.2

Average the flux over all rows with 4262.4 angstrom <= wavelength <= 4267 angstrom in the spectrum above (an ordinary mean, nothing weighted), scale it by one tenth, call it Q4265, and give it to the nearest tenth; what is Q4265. 9.8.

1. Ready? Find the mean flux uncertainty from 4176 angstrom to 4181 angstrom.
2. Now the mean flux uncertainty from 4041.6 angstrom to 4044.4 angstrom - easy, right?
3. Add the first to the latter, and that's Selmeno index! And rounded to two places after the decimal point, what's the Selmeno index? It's 6.11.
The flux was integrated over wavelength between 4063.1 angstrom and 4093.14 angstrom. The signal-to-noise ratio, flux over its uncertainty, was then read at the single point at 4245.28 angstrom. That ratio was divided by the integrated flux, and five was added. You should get 5.01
